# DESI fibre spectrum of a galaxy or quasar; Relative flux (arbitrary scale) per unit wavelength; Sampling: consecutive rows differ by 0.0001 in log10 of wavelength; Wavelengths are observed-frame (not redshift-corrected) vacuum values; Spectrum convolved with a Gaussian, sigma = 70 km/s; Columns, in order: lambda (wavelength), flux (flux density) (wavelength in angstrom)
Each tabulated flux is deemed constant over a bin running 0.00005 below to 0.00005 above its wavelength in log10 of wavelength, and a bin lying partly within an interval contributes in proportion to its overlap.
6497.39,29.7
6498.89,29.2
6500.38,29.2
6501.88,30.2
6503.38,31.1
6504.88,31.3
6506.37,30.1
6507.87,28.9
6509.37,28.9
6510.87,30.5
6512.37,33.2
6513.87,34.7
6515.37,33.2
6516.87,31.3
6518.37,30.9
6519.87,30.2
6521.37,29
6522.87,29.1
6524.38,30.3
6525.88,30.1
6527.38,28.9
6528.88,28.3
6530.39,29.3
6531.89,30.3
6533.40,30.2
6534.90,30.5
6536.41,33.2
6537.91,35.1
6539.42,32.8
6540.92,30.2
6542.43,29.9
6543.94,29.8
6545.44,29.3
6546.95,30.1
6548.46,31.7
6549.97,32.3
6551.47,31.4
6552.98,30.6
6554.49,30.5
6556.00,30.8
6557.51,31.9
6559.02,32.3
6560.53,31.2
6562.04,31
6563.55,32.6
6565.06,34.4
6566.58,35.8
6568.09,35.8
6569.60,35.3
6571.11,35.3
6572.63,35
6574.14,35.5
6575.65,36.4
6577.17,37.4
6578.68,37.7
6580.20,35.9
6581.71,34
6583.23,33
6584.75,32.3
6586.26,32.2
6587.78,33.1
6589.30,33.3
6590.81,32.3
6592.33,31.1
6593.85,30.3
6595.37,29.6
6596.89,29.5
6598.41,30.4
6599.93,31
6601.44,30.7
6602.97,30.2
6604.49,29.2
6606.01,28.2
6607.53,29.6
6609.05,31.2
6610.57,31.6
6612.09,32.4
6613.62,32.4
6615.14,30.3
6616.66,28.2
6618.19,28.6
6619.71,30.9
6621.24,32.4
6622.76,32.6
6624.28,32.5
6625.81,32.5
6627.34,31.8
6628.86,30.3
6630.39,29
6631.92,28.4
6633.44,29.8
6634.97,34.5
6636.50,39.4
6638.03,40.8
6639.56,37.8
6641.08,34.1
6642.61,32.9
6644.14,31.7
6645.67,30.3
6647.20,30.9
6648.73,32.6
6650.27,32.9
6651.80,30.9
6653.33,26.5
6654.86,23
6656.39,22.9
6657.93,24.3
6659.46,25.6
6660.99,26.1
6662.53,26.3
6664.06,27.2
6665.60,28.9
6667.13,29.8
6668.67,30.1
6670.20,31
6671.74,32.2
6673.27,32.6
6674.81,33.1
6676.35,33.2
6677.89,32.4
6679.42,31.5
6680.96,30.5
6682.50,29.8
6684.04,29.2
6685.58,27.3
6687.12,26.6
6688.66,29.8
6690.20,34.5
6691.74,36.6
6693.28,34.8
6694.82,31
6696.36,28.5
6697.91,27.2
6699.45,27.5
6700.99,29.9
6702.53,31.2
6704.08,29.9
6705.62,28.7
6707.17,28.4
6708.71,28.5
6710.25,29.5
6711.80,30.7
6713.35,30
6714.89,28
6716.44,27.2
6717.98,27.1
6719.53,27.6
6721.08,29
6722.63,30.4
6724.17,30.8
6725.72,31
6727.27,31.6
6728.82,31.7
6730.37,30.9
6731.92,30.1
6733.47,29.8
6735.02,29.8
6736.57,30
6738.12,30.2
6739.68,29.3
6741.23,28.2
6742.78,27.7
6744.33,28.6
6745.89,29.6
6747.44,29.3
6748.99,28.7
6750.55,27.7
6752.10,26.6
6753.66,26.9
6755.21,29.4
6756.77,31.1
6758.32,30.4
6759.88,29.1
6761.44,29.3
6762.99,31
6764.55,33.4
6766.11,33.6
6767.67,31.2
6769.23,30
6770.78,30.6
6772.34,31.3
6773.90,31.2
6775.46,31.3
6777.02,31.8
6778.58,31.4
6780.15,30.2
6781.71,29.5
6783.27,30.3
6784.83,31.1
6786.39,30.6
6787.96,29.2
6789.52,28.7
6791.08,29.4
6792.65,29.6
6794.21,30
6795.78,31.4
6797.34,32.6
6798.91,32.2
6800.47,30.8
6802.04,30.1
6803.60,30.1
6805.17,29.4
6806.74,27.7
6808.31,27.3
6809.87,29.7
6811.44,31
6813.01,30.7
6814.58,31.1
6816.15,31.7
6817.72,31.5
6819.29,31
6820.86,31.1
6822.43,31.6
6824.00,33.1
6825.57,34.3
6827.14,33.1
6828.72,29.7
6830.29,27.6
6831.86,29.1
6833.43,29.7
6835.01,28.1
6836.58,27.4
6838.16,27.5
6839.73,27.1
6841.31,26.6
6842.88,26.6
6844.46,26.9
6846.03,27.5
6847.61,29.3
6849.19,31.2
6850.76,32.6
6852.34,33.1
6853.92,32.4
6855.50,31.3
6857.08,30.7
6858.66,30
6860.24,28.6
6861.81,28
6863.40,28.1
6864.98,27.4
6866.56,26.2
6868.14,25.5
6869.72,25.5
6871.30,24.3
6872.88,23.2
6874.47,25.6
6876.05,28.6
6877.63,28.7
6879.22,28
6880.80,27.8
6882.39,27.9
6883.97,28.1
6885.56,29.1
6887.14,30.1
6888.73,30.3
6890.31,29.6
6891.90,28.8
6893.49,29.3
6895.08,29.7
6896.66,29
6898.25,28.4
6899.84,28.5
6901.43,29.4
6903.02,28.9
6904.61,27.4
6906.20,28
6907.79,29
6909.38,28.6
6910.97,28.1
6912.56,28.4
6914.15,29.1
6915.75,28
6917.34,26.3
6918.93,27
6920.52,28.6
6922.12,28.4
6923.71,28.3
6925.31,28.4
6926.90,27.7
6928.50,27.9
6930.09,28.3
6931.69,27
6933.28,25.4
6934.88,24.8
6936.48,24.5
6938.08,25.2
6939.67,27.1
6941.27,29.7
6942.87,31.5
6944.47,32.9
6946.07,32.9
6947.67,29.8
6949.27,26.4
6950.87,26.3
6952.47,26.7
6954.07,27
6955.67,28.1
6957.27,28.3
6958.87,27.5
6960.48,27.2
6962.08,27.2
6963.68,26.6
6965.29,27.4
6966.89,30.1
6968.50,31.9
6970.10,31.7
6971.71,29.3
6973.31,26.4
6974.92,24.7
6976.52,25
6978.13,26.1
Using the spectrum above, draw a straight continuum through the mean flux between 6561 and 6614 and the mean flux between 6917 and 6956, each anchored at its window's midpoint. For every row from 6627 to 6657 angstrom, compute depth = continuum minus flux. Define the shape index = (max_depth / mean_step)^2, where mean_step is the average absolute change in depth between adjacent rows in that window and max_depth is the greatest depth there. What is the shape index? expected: 19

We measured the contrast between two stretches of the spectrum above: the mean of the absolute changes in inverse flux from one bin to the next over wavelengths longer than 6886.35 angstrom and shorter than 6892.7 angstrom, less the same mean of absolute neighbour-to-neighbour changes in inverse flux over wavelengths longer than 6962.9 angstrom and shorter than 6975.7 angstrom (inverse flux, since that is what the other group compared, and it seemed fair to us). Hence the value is -0.0016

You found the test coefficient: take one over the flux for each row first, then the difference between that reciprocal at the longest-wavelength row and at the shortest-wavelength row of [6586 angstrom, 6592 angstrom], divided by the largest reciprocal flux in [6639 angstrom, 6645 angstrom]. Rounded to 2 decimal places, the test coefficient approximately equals 0.00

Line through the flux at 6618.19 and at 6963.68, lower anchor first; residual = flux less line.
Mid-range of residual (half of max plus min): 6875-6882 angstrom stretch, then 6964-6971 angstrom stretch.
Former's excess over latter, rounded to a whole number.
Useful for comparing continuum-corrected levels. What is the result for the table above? -2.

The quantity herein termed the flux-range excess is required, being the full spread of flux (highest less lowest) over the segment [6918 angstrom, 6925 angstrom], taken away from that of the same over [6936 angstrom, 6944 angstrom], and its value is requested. 5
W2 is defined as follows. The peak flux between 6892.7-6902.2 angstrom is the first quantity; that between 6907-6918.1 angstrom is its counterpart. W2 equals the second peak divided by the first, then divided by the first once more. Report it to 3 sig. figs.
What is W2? 0.0330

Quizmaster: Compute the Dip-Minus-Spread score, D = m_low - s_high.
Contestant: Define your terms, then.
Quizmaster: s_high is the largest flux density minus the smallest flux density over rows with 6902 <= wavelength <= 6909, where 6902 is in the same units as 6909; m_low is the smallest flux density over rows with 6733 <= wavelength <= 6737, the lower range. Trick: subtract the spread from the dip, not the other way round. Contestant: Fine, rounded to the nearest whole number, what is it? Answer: 28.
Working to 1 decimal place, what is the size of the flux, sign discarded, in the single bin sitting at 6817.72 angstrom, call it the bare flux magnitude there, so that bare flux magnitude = 31.5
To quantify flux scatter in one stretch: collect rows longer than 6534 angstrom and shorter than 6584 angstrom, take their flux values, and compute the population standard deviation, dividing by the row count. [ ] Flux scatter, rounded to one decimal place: 2.4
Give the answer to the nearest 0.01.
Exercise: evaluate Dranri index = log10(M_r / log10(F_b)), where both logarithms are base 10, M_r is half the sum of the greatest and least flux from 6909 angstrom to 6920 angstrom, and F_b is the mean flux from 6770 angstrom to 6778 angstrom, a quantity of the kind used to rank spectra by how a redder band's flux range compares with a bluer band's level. 1.27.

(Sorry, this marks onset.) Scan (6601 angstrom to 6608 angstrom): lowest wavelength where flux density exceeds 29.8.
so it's 6601.44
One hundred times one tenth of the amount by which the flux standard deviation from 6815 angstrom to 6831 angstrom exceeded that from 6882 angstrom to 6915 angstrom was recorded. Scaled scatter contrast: 11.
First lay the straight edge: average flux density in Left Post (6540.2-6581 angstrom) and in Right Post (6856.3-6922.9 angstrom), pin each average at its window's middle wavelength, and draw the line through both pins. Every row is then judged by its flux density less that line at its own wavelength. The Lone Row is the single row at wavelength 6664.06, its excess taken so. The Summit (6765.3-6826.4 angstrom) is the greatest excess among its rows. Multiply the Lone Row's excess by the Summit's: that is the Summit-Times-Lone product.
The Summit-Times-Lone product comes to -22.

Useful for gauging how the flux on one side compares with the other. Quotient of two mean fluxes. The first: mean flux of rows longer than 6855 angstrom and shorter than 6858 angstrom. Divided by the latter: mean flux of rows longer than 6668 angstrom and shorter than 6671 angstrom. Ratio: 1.01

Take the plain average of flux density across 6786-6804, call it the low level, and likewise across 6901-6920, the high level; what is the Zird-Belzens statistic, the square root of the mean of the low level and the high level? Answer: 5.41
